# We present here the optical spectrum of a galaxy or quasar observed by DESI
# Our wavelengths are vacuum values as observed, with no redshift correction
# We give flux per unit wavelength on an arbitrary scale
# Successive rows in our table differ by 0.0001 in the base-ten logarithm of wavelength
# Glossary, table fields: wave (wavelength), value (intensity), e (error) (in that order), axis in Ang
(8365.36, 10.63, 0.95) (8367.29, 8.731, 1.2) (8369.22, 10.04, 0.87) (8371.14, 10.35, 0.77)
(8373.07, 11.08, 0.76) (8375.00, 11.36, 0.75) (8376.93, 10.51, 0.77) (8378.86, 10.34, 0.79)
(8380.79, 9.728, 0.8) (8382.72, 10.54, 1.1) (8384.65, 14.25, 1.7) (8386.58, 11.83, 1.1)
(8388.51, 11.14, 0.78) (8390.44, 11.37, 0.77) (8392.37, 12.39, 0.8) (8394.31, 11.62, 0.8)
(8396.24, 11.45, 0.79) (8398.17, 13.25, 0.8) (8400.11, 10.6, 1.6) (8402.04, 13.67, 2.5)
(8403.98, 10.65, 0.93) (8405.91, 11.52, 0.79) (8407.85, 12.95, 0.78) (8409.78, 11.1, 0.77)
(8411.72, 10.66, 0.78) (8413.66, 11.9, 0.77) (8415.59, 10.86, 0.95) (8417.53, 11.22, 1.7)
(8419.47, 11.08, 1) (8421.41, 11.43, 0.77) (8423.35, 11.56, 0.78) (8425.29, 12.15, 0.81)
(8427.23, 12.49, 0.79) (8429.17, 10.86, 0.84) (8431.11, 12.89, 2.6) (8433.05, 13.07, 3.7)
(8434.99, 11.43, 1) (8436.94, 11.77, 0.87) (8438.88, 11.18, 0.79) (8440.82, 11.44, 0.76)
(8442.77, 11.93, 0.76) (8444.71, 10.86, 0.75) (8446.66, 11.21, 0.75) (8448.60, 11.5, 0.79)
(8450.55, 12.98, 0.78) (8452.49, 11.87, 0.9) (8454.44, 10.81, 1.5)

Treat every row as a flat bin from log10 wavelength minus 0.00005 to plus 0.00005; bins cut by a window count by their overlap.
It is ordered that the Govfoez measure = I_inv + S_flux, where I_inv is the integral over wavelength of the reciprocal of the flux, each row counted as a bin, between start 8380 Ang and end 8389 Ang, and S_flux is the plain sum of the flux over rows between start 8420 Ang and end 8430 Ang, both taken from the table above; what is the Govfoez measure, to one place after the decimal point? 59.3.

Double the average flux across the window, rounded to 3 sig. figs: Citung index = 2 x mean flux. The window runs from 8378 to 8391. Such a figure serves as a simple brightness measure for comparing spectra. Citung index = 22.6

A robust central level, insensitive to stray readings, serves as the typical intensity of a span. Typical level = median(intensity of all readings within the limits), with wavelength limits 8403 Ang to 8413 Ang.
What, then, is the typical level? 11.1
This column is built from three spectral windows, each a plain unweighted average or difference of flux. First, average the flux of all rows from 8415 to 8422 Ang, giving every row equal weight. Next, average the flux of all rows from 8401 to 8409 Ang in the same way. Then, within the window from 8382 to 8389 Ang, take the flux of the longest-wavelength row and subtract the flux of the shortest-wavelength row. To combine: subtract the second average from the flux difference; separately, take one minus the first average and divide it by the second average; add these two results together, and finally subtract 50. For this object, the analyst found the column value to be -62.4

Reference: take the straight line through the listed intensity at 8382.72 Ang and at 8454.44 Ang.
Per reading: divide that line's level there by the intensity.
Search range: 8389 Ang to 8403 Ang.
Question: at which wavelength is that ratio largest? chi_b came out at 8400.11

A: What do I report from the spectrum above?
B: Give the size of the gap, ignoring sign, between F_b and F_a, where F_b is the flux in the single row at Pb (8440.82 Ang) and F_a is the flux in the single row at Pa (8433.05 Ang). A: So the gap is 1.6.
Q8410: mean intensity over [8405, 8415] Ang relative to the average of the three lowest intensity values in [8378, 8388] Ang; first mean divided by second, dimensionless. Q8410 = 1.14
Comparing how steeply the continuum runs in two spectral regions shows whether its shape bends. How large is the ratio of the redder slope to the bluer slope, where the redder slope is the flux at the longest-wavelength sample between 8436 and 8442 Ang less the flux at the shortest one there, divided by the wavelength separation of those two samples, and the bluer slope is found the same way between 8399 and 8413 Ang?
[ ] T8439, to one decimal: -16.5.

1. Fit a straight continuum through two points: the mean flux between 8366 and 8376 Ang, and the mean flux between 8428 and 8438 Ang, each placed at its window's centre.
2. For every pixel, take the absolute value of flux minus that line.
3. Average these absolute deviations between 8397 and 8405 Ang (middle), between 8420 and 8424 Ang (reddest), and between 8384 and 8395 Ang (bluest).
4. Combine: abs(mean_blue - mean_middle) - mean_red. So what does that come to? -0.1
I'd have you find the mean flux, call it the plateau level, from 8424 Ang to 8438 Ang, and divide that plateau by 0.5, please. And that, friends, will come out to 24.2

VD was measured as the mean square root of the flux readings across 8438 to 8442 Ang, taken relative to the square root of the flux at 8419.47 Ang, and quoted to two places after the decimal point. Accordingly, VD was 1.01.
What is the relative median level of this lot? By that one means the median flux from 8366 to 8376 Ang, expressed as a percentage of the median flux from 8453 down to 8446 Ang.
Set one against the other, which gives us 89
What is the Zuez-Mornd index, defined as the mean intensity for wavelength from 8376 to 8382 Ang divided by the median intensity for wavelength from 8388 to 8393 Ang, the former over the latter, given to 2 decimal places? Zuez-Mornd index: 0.90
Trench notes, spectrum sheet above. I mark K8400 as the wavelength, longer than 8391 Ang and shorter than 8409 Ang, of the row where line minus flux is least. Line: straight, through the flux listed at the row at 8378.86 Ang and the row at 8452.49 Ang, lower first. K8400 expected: 8402.04 Ang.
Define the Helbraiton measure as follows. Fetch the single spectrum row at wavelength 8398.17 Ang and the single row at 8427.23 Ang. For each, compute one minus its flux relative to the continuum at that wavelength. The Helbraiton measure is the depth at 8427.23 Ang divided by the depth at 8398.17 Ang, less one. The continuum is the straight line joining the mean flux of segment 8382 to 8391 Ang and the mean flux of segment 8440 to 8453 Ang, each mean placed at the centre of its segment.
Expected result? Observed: -0.47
